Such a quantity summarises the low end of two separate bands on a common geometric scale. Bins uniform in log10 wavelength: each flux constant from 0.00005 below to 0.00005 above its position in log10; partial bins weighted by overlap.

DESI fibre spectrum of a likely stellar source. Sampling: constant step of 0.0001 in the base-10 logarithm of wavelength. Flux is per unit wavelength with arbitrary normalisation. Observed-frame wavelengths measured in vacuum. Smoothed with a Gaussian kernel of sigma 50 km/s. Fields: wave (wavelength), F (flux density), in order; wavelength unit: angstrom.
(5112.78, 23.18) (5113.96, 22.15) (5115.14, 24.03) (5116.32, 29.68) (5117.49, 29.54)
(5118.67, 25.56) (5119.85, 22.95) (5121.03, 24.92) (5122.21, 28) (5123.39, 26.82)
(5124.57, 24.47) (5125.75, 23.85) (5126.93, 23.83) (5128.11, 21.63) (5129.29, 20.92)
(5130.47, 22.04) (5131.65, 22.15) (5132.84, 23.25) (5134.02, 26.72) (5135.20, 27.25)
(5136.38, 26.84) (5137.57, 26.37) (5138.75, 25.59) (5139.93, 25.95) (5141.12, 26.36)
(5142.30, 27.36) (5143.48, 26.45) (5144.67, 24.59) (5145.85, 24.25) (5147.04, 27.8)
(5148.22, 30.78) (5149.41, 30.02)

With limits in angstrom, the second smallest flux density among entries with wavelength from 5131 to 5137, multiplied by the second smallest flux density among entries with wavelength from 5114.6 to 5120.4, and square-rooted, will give 23.6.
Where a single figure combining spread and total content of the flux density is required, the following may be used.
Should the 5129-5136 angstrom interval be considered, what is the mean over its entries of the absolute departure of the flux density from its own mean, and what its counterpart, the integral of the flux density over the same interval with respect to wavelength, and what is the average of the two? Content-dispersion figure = 85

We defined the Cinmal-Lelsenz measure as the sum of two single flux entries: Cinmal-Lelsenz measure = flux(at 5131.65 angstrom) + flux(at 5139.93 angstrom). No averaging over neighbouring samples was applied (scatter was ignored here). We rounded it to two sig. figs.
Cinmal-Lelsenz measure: 48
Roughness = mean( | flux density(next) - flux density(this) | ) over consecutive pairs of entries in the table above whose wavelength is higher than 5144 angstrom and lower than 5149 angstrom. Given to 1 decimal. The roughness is 2.3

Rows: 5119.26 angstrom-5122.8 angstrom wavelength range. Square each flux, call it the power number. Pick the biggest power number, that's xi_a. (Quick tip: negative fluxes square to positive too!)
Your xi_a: 784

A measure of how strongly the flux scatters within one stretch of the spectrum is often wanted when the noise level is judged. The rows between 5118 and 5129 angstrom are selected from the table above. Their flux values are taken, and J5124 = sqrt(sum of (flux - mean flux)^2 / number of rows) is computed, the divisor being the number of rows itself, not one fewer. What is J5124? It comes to 1.8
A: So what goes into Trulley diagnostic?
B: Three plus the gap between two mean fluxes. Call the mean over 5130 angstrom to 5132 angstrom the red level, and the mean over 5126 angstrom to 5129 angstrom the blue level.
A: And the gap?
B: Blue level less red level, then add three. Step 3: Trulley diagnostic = 3.6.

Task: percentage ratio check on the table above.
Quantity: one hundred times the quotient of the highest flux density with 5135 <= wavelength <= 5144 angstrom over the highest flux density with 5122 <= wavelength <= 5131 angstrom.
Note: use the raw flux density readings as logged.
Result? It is 97.7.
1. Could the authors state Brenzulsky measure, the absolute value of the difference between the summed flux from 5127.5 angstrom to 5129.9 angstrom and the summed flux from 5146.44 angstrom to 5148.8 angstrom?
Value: 16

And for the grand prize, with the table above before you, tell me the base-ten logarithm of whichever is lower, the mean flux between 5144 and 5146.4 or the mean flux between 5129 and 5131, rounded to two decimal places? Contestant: 1.33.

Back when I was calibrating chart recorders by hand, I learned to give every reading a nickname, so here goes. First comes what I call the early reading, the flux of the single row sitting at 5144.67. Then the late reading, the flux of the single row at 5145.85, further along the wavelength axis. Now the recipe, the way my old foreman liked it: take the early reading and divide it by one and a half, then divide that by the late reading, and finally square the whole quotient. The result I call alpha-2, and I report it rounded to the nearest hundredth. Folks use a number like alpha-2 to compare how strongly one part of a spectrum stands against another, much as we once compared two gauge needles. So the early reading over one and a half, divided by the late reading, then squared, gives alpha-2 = 0.46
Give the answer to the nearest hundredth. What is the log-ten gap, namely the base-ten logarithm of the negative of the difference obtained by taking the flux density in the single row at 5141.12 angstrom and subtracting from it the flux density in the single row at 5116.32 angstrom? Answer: 0.52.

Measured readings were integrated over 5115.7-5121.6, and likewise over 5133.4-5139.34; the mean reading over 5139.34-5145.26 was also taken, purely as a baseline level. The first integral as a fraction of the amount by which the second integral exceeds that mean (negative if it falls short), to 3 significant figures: 1.19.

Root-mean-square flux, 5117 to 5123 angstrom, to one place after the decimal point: 26.3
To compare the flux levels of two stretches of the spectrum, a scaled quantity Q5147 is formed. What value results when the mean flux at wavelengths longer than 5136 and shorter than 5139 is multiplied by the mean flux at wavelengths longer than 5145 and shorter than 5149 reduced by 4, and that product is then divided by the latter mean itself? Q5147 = 22.5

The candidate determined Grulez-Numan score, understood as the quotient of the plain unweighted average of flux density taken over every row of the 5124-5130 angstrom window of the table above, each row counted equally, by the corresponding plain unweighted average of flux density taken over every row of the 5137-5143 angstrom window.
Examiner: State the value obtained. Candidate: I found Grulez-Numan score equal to 0.87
